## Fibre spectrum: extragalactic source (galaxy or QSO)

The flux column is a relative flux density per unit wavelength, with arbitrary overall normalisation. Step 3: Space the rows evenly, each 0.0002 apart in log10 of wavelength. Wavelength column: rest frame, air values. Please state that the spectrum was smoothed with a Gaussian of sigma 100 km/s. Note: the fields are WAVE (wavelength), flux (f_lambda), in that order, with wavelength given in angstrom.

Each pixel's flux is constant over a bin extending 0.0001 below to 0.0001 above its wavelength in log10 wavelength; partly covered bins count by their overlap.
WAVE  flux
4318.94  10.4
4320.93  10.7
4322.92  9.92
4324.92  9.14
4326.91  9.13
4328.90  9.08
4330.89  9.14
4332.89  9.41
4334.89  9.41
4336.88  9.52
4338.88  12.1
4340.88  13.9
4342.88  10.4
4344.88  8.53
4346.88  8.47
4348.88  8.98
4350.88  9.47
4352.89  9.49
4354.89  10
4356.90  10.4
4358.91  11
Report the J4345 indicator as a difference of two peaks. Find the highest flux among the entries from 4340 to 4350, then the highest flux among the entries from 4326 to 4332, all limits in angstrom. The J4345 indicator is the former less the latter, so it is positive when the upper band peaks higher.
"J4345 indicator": 4.76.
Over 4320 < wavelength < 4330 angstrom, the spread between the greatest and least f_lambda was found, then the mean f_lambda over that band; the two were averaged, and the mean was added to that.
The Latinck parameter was 15.2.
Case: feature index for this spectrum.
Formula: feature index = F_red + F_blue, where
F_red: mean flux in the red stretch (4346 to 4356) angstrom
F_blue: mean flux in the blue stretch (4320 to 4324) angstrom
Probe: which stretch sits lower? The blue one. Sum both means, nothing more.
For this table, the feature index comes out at 19.6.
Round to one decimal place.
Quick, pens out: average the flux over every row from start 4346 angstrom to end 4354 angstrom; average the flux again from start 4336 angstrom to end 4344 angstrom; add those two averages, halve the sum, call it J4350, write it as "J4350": 10.3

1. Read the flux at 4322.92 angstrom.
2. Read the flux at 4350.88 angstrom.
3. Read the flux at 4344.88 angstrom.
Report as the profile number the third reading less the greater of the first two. -1.4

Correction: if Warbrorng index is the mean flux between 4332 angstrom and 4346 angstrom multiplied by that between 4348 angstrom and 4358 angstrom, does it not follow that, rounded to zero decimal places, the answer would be 101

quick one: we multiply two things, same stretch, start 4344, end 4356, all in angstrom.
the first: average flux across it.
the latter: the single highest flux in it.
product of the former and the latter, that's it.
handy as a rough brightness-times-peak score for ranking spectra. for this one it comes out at 92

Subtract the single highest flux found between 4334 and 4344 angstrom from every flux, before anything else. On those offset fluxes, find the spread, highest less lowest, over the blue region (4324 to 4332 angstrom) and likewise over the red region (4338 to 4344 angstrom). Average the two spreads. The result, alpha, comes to 1.78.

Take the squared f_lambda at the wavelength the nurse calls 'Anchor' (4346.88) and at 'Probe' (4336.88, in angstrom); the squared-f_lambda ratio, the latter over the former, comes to 1.3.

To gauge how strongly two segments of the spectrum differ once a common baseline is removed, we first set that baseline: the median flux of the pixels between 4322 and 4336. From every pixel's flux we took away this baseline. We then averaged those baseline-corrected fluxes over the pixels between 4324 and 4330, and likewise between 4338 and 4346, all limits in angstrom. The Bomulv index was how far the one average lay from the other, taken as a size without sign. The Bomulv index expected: 2.1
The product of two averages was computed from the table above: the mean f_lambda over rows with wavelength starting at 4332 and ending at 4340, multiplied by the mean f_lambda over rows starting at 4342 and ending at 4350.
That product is 92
